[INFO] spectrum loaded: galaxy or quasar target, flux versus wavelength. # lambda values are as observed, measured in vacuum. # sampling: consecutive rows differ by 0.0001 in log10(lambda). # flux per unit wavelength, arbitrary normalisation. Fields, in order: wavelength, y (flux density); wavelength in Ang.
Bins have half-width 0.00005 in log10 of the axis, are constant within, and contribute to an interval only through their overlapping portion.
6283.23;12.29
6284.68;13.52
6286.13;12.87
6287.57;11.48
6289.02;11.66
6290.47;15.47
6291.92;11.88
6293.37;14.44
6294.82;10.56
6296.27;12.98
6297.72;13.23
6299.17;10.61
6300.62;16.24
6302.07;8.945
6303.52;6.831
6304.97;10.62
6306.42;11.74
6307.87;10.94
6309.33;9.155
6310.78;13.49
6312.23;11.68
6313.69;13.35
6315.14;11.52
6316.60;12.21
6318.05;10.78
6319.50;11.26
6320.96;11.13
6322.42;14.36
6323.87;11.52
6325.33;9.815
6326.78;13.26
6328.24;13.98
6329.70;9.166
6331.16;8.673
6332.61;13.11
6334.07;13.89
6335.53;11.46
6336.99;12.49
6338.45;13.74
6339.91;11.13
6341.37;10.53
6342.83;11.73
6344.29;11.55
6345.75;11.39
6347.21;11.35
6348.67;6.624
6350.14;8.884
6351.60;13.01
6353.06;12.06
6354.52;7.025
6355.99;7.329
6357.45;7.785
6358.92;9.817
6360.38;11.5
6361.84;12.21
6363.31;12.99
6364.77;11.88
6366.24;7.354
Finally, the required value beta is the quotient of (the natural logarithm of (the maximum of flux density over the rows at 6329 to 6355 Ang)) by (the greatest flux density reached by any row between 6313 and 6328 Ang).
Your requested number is 0.18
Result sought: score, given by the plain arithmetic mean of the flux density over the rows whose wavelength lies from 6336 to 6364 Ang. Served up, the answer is 10.7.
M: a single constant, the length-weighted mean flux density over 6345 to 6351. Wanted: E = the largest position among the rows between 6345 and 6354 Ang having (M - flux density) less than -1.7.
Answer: 6353.06 Ang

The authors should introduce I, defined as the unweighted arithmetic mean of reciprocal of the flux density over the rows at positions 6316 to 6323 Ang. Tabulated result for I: 0.085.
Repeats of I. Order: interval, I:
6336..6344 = 0.085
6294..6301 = 0.081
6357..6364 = 0.095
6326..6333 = 0.090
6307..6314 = 0.087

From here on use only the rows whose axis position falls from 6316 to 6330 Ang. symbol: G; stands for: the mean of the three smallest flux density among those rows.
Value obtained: 9.9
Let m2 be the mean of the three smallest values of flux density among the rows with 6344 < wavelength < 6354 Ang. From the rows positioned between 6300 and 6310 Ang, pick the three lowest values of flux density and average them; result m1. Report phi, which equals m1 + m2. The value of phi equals 17.3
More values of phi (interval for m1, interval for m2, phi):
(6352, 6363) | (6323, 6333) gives 16.6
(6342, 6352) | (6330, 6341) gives 19.4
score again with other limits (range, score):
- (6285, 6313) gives 11.8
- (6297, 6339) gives 11.7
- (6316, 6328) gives 11.8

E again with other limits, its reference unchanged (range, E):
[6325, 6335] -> 6334.07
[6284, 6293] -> 6291.92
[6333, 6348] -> 6347.21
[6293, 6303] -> 6300.62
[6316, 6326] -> 6323.87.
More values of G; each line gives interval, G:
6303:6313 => 8.9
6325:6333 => 9.2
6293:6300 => 11.4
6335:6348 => 11.0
